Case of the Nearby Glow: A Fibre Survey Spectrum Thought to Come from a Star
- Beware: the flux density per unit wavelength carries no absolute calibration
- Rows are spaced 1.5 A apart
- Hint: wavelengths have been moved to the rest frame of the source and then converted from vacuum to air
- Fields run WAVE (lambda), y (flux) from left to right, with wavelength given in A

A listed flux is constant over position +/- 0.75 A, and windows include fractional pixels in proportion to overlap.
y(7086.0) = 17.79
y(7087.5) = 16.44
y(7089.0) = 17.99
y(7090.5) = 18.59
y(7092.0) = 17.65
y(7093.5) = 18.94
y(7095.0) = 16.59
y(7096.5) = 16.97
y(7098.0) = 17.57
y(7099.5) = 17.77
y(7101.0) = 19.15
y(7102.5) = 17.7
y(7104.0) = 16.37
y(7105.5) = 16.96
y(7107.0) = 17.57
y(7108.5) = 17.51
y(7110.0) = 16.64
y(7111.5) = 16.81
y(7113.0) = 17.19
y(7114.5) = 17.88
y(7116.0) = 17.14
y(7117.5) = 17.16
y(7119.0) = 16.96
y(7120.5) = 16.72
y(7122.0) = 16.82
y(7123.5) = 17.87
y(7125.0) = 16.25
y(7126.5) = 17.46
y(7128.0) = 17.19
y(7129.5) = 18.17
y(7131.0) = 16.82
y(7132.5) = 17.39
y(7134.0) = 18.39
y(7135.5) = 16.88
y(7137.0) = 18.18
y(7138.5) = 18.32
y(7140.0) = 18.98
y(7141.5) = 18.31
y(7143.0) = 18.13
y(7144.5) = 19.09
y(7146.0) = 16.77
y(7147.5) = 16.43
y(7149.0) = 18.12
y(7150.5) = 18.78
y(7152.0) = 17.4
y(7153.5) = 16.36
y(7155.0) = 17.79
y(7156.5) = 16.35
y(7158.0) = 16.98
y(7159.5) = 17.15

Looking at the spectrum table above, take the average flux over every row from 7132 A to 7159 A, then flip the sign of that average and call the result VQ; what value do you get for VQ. -17.7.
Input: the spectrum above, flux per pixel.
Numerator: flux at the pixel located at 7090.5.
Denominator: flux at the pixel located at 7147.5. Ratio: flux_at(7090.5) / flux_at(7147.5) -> 1.13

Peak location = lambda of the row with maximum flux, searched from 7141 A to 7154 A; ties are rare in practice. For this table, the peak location 7144.5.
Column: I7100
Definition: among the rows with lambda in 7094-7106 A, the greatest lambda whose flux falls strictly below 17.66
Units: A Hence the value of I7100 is 7105.5 A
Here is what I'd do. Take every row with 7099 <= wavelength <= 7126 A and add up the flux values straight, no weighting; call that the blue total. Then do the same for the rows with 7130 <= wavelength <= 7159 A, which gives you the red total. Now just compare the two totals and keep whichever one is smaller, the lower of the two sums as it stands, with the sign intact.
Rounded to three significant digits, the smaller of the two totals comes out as 310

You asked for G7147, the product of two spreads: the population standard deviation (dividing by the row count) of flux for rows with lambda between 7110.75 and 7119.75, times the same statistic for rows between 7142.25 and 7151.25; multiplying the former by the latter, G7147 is 0.33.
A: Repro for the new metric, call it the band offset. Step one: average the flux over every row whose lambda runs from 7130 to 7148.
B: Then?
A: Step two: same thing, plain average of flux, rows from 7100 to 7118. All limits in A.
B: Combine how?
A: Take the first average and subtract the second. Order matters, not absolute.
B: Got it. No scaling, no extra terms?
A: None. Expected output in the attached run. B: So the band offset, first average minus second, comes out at 0.5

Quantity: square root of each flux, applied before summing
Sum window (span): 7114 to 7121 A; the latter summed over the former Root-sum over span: 20.7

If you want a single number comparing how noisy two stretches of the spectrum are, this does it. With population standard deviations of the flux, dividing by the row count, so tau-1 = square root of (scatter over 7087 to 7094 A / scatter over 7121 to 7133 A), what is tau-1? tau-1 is 1.2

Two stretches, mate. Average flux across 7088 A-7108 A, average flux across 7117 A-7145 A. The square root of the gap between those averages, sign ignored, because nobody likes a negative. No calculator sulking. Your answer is 0.2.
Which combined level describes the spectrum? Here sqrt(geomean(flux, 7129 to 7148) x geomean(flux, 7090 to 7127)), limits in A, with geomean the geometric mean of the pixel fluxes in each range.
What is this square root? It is 17.6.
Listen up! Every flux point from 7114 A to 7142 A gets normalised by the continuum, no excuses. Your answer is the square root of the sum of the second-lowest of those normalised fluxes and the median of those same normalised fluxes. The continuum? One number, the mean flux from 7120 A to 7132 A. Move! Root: 1.41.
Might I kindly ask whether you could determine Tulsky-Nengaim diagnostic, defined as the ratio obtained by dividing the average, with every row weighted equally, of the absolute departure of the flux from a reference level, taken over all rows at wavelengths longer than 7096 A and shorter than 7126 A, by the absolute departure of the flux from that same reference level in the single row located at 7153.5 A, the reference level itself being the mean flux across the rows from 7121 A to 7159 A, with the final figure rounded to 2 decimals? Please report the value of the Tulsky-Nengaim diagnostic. 0.47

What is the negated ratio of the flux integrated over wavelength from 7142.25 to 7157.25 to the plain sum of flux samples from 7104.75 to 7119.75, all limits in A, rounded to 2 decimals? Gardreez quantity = -1.53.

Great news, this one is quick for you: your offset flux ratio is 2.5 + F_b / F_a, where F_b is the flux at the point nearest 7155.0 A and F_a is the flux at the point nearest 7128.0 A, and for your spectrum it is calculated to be 3.53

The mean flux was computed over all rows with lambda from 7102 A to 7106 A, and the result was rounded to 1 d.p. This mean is 17.0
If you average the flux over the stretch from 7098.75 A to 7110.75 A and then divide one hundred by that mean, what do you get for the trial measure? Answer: 5.73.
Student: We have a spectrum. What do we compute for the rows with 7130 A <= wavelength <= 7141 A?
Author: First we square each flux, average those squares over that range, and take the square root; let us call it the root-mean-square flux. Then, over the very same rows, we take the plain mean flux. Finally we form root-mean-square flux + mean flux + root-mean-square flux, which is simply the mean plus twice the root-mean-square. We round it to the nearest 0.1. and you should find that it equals 53.6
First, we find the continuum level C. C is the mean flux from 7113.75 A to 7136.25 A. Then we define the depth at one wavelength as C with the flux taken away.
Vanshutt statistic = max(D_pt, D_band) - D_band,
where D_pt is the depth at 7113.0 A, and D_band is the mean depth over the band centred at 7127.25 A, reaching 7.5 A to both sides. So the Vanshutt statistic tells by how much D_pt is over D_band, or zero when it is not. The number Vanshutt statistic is 0.12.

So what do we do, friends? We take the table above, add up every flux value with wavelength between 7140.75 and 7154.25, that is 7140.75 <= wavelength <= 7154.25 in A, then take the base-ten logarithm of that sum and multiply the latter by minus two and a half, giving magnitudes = -5.51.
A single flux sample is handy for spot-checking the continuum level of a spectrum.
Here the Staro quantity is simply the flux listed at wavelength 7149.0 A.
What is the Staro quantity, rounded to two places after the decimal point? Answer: 18.12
